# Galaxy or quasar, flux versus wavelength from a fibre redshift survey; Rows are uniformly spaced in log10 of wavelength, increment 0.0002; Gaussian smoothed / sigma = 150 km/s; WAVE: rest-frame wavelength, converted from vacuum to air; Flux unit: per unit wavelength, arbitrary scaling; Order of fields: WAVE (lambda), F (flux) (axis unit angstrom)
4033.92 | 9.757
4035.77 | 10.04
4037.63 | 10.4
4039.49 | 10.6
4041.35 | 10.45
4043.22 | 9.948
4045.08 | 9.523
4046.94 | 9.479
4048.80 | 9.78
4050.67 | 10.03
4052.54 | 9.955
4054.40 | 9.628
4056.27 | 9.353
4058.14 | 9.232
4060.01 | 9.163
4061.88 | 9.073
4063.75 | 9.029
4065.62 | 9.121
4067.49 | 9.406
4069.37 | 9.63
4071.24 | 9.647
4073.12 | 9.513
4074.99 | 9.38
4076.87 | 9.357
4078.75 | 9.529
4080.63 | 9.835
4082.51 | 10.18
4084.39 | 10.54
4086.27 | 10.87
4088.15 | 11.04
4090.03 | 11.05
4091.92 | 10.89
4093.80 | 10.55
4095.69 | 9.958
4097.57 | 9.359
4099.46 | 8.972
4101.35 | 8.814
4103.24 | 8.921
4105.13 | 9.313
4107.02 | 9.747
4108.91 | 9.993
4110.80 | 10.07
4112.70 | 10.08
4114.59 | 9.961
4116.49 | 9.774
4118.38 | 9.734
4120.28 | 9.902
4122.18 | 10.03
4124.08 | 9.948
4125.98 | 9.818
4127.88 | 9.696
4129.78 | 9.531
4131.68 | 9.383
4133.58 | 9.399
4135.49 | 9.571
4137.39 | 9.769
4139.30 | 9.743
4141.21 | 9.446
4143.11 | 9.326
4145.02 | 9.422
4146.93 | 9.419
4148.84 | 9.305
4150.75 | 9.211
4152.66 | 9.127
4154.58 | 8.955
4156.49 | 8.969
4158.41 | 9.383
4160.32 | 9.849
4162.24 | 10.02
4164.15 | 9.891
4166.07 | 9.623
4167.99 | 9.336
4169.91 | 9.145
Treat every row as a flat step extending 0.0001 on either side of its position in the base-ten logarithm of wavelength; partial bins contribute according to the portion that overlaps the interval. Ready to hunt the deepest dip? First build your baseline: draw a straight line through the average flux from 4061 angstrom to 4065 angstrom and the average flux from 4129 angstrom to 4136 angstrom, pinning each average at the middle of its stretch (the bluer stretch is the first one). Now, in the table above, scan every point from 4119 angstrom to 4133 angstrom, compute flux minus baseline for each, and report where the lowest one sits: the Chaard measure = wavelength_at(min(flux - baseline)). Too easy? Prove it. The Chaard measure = 4131.68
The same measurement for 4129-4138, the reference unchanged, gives 4131.68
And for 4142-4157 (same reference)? 4154.58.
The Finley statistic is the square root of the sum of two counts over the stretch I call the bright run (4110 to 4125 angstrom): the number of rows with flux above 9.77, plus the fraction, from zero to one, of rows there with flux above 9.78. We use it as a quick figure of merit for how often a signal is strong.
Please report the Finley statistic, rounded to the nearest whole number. 3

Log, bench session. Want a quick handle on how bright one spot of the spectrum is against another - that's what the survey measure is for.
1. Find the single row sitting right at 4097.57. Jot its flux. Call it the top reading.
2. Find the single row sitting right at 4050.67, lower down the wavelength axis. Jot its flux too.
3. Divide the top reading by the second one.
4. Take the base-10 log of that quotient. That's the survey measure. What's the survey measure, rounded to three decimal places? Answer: -0.030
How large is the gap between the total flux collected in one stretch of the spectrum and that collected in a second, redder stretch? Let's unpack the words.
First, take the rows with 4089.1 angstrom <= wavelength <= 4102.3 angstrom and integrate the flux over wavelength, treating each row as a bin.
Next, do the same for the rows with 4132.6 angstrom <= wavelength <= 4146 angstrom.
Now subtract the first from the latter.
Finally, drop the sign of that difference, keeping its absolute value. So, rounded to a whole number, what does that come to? 4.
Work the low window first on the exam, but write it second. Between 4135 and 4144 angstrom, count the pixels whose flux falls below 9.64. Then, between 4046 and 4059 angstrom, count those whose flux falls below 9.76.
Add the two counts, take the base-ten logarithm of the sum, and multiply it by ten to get 8.5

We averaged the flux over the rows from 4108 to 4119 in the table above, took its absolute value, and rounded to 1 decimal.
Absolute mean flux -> 9.9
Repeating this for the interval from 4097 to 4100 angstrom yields 9.2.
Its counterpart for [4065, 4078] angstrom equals 9.4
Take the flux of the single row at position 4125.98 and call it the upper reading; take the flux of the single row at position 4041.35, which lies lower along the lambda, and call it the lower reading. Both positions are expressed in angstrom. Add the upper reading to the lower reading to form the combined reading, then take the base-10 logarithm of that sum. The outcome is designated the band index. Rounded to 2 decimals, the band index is 1.31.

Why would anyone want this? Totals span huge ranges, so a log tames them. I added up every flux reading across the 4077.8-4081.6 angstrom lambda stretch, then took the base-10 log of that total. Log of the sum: 1.287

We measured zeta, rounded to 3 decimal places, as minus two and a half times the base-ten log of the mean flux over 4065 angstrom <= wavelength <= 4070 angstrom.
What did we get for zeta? -2.431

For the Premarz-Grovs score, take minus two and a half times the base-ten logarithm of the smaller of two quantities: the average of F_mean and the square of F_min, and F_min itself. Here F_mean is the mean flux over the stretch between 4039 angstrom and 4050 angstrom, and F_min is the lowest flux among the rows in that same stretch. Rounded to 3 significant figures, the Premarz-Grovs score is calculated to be -2.44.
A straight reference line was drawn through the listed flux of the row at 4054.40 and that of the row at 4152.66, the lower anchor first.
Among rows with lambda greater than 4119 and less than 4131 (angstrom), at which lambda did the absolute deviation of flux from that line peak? 4122.18 angstrom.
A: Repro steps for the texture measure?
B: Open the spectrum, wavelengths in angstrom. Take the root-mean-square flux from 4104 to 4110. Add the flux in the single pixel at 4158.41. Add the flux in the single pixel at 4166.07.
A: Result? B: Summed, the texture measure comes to 28.7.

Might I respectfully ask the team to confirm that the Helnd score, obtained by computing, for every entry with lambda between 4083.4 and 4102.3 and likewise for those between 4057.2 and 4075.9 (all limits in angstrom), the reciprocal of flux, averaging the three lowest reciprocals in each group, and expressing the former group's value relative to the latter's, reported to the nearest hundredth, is 0.87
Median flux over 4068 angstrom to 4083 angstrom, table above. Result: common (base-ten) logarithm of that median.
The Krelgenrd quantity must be 0.98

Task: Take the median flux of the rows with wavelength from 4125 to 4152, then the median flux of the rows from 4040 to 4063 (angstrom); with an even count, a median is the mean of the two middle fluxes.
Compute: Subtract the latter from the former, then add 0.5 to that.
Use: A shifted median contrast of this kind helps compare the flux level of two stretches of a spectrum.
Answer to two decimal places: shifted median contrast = 0.36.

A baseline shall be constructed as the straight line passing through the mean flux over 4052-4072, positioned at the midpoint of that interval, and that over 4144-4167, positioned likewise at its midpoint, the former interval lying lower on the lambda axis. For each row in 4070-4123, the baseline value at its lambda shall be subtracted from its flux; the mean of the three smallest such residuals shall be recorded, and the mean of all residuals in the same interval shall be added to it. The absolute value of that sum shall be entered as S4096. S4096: 0.0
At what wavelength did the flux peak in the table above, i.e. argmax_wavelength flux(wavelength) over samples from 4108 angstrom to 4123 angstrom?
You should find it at 4112.70 angstrom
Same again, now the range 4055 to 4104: 4090.03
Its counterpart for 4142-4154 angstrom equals 4145.02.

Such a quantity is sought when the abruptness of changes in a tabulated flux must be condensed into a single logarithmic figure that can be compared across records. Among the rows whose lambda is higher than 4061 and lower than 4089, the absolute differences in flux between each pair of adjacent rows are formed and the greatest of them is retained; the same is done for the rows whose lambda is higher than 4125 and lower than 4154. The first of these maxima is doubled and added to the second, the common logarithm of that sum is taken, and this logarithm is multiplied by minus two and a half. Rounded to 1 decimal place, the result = 0.0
